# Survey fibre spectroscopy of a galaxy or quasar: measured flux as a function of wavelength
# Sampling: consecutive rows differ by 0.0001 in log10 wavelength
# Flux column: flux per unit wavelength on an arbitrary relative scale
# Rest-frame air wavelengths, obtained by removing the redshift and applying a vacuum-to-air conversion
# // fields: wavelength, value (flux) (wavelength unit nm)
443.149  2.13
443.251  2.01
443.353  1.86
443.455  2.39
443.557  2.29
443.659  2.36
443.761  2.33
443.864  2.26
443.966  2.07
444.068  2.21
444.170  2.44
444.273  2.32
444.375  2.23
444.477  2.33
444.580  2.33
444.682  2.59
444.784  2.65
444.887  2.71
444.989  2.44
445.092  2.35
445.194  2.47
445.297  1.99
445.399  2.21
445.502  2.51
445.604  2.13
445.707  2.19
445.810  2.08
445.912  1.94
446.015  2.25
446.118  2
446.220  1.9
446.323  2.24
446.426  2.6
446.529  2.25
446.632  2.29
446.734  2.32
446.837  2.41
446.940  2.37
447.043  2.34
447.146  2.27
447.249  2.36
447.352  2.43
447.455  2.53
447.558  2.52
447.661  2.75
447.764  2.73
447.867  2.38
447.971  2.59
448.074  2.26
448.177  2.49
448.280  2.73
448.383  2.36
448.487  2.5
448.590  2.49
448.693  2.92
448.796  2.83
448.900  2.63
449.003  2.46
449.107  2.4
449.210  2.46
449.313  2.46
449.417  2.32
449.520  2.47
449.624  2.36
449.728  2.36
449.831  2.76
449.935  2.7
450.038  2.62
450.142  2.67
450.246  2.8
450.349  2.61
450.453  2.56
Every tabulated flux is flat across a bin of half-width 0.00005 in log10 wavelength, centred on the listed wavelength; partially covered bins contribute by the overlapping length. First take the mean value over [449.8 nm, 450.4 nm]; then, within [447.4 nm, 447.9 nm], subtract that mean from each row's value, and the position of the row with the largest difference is 447.661 nm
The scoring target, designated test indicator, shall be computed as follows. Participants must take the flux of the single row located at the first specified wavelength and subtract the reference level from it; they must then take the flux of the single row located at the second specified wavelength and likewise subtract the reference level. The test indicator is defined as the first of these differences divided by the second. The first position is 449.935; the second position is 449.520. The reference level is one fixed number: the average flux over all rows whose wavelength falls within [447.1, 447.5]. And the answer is 4.2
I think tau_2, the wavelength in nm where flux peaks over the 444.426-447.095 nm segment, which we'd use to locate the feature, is 444.887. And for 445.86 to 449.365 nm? 448.693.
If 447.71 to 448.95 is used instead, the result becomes 448.693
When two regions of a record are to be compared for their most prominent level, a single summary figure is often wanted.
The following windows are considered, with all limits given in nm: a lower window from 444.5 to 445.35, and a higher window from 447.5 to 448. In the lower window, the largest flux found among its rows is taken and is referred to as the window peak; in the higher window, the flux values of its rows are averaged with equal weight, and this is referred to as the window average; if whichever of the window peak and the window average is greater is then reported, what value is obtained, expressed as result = 2.71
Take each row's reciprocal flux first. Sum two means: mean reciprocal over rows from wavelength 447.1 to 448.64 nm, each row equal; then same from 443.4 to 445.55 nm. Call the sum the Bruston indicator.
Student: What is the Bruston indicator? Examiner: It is 0.829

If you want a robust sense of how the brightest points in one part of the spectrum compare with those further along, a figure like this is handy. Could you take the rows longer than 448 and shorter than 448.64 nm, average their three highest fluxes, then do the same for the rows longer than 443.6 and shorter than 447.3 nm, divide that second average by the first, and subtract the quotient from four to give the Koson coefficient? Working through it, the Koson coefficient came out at 2.97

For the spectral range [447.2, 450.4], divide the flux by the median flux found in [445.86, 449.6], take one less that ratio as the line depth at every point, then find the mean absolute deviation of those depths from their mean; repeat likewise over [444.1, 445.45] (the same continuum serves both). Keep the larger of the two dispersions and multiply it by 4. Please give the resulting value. 0.245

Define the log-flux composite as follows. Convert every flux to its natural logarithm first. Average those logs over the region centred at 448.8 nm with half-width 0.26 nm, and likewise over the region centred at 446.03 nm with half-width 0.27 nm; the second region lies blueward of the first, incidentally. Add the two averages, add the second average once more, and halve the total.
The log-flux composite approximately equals 1.20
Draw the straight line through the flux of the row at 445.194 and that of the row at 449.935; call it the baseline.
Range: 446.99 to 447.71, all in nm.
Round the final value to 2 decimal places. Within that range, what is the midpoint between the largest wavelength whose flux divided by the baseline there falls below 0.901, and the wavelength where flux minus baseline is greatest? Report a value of 447.40 nm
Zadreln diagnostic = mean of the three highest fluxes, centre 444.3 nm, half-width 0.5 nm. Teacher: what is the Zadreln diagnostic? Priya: 2.6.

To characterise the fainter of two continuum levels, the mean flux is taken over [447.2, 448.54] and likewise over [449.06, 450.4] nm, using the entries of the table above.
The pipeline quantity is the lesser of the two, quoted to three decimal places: 2.510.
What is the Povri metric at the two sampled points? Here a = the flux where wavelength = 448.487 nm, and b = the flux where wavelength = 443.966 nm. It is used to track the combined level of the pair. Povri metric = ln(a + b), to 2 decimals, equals 1.52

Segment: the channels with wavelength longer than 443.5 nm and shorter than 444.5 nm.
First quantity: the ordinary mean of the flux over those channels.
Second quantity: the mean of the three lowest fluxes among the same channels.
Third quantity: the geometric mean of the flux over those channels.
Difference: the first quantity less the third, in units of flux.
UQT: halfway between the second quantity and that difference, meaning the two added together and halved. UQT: 1.09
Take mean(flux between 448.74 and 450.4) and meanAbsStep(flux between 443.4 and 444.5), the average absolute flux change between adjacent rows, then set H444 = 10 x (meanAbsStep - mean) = -24.4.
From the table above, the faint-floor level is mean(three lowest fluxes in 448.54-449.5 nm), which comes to 2.39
